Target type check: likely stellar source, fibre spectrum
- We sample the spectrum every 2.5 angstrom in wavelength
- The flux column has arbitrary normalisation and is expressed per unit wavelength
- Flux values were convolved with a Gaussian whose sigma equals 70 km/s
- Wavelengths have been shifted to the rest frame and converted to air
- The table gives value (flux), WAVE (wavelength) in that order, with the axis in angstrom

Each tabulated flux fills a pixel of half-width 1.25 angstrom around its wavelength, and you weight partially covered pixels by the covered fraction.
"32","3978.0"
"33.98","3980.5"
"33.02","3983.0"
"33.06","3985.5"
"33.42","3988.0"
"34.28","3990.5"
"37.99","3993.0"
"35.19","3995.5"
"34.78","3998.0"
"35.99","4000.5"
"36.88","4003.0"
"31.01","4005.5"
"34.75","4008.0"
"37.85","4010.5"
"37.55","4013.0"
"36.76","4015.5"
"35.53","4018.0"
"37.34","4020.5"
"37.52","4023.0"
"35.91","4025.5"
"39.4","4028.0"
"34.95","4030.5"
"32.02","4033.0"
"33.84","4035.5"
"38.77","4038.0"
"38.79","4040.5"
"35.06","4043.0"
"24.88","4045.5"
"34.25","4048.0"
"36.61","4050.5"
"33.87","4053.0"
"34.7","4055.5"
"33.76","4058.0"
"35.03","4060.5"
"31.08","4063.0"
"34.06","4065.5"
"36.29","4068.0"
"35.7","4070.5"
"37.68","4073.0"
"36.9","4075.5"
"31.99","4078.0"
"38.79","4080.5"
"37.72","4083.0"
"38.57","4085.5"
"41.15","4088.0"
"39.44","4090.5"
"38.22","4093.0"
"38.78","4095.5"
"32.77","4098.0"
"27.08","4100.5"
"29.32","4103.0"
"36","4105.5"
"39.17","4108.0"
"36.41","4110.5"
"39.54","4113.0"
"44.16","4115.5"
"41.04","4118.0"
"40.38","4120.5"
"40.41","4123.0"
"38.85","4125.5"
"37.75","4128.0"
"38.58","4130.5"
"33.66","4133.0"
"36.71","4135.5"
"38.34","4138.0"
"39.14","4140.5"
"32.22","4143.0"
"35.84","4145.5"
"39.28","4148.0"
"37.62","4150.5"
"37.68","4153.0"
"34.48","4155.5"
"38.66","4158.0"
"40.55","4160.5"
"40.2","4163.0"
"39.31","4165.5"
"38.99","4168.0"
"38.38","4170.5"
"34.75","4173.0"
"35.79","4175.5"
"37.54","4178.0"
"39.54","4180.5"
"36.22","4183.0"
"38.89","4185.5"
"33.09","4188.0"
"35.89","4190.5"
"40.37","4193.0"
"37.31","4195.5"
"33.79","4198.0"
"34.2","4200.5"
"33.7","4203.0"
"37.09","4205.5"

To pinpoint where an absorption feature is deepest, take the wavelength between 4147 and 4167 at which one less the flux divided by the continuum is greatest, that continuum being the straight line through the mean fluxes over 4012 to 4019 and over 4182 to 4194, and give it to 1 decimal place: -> 4155.5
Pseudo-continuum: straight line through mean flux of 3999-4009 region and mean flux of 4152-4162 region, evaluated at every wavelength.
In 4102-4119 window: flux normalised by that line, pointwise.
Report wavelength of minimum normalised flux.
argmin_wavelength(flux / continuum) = 4103.0 angstrom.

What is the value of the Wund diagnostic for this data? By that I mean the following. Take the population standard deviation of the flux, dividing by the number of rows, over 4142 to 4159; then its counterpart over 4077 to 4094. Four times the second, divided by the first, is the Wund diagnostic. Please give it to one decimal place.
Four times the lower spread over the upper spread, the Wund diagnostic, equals 4.6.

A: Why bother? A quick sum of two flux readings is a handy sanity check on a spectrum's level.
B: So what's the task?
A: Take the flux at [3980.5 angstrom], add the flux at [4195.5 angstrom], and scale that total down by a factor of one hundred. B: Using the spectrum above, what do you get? 0.71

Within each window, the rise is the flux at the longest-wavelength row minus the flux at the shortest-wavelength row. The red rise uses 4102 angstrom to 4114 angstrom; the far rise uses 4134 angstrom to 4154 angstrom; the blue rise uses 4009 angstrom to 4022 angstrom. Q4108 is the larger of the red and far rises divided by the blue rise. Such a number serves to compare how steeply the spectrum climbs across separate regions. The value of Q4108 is -20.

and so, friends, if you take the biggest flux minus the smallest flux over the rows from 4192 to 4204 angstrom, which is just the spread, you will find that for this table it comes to 6.7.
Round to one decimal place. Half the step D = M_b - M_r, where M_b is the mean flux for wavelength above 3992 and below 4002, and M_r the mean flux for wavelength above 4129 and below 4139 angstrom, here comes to -0.4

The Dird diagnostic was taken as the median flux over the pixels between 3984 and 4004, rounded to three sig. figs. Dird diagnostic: 35.0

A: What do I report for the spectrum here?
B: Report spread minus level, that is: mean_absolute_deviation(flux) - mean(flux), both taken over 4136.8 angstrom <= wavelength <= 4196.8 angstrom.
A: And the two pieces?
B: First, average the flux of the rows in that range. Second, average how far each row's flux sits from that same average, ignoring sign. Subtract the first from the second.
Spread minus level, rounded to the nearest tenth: -35.7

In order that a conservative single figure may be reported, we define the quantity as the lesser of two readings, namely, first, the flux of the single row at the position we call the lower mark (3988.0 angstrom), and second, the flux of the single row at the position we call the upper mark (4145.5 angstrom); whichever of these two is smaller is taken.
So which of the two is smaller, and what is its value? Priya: 33.4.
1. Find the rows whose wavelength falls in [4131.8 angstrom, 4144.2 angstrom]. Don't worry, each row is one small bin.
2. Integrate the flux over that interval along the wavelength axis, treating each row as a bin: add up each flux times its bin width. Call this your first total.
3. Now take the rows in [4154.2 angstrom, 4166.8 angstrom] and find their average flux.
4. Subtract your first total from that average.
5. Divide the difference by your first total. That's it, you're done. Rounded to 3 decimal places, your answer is -0.914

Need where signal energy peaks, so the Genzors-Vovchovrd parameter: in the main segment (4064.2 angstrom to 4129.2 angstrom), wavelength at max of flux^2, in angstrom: 4115.5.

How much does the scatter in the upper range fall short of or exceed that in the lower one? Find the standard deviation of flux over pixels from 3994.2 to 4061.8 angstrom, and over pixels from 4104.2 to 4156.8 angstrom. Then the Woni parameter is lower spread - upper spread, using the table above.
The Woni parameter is 0.2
